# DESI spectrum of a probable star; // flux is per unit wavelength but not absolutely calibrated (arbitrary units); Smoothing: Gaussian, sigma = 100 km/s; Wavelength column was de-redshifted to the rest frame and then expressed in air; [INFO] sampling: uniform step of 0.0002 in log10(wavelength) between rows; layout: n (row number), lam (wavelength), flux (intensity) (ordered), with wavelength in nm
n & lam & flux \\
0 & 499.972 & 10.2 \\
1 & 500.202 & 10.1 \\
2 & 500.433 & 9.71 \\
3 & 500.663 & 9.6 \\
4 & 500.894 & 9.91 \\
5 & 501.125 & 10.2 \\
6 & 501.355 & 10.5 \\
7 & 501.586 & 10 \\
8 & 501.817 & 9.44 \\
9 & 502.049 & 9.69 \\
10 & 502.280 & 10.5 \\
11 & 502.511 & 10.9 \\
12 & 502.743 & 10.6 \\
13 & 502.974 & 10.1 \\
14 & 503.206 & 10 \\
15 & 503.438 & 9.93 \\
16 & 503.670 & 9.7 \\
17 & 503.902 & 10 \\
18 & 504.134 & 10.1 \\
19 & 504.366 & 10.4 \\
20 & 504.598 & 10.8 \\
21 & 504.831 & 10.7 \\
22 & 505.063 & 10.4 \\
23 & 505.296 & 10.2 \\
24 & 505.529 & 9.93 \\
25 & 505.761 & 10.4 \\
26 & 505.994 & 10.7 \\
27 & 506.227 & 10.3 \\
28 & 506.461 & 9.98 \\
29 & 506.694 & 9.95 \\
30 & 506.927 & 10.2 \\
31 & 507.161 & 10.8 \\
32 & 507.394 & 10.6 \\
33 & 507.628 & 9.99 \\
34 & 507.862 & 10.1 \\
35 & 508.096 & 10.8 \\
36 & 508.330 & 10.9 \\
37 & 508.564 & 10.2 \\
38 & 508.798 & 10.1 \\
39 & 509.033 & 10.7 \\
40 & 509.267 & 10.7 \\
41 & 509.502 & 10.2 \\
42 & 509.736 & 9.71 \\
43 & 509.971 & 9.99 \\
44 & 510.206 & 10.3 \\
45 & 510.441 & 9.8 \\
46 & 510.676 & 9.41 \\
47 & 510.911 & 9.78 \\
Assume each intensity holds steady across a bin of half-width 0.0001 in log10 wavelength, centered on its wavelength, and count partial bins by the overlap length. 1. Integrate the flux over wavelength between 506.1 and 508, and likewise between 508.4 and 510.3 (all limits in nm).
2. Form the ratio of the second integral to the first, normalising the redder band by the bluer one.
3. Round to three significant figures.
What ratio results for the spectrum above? 1.00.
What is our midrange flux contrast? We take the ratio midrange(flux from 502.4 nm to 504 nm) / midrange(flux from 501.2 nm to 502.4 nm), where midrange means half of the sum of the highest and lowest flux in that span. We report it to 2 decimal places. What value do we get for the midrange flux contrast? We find 1.03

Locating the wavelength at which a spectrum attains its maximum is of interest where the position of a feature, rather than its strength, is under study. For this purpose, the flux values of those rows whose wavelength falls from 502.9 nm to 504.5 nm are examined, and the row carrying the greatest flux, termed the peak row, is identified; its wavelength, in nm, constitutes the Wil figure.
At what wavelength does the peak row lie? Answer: 504.366 nm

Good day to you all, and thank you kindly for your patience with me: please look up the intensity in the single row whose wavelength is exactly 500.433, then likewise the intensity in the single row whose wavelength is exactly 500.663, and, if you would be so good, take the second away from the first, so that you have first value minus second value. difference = 0.11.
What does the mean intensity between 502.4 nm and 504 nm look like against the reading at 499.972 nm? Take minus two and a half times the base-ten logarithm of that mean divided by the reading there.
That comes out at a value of 0.00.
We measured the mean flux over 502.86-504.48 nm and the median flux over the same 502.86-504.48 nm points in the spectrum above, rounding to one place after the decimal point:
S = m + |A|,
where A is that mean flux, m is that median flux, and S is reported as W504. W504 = 20.0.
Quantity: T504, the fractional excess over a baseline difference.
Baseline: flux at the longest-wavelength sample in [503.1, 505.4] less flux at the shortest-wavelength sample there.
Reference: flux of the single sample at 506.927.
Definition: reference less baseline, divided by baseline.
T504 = 50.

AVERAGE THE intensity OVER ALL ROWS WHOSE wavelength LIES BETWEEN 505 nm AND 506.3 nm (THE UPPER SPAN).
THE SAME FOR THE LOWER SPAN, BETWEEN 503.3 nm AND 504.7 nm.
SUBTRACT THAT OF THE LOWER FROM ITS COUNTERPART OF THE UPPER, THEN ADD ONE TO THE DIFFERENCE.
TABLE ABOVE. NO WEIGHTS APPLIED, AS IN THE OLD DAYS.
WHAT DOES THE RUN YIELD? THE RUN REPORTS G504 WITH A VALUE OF 1.17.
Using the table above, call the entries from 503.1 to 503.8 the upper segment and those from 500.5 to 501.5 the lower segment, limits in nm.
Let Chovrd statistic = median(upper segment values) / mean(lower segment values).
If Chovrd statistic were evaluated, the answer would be 0.99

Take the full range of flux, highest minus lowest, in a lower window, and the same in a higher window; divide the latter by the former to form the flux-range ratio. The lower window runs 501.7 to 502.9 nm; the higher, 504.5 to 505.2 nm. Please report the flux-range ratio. 0.3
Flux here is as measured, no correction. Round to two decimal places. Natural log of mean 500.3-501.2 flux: 2.29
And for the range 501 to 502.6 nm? 2.32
